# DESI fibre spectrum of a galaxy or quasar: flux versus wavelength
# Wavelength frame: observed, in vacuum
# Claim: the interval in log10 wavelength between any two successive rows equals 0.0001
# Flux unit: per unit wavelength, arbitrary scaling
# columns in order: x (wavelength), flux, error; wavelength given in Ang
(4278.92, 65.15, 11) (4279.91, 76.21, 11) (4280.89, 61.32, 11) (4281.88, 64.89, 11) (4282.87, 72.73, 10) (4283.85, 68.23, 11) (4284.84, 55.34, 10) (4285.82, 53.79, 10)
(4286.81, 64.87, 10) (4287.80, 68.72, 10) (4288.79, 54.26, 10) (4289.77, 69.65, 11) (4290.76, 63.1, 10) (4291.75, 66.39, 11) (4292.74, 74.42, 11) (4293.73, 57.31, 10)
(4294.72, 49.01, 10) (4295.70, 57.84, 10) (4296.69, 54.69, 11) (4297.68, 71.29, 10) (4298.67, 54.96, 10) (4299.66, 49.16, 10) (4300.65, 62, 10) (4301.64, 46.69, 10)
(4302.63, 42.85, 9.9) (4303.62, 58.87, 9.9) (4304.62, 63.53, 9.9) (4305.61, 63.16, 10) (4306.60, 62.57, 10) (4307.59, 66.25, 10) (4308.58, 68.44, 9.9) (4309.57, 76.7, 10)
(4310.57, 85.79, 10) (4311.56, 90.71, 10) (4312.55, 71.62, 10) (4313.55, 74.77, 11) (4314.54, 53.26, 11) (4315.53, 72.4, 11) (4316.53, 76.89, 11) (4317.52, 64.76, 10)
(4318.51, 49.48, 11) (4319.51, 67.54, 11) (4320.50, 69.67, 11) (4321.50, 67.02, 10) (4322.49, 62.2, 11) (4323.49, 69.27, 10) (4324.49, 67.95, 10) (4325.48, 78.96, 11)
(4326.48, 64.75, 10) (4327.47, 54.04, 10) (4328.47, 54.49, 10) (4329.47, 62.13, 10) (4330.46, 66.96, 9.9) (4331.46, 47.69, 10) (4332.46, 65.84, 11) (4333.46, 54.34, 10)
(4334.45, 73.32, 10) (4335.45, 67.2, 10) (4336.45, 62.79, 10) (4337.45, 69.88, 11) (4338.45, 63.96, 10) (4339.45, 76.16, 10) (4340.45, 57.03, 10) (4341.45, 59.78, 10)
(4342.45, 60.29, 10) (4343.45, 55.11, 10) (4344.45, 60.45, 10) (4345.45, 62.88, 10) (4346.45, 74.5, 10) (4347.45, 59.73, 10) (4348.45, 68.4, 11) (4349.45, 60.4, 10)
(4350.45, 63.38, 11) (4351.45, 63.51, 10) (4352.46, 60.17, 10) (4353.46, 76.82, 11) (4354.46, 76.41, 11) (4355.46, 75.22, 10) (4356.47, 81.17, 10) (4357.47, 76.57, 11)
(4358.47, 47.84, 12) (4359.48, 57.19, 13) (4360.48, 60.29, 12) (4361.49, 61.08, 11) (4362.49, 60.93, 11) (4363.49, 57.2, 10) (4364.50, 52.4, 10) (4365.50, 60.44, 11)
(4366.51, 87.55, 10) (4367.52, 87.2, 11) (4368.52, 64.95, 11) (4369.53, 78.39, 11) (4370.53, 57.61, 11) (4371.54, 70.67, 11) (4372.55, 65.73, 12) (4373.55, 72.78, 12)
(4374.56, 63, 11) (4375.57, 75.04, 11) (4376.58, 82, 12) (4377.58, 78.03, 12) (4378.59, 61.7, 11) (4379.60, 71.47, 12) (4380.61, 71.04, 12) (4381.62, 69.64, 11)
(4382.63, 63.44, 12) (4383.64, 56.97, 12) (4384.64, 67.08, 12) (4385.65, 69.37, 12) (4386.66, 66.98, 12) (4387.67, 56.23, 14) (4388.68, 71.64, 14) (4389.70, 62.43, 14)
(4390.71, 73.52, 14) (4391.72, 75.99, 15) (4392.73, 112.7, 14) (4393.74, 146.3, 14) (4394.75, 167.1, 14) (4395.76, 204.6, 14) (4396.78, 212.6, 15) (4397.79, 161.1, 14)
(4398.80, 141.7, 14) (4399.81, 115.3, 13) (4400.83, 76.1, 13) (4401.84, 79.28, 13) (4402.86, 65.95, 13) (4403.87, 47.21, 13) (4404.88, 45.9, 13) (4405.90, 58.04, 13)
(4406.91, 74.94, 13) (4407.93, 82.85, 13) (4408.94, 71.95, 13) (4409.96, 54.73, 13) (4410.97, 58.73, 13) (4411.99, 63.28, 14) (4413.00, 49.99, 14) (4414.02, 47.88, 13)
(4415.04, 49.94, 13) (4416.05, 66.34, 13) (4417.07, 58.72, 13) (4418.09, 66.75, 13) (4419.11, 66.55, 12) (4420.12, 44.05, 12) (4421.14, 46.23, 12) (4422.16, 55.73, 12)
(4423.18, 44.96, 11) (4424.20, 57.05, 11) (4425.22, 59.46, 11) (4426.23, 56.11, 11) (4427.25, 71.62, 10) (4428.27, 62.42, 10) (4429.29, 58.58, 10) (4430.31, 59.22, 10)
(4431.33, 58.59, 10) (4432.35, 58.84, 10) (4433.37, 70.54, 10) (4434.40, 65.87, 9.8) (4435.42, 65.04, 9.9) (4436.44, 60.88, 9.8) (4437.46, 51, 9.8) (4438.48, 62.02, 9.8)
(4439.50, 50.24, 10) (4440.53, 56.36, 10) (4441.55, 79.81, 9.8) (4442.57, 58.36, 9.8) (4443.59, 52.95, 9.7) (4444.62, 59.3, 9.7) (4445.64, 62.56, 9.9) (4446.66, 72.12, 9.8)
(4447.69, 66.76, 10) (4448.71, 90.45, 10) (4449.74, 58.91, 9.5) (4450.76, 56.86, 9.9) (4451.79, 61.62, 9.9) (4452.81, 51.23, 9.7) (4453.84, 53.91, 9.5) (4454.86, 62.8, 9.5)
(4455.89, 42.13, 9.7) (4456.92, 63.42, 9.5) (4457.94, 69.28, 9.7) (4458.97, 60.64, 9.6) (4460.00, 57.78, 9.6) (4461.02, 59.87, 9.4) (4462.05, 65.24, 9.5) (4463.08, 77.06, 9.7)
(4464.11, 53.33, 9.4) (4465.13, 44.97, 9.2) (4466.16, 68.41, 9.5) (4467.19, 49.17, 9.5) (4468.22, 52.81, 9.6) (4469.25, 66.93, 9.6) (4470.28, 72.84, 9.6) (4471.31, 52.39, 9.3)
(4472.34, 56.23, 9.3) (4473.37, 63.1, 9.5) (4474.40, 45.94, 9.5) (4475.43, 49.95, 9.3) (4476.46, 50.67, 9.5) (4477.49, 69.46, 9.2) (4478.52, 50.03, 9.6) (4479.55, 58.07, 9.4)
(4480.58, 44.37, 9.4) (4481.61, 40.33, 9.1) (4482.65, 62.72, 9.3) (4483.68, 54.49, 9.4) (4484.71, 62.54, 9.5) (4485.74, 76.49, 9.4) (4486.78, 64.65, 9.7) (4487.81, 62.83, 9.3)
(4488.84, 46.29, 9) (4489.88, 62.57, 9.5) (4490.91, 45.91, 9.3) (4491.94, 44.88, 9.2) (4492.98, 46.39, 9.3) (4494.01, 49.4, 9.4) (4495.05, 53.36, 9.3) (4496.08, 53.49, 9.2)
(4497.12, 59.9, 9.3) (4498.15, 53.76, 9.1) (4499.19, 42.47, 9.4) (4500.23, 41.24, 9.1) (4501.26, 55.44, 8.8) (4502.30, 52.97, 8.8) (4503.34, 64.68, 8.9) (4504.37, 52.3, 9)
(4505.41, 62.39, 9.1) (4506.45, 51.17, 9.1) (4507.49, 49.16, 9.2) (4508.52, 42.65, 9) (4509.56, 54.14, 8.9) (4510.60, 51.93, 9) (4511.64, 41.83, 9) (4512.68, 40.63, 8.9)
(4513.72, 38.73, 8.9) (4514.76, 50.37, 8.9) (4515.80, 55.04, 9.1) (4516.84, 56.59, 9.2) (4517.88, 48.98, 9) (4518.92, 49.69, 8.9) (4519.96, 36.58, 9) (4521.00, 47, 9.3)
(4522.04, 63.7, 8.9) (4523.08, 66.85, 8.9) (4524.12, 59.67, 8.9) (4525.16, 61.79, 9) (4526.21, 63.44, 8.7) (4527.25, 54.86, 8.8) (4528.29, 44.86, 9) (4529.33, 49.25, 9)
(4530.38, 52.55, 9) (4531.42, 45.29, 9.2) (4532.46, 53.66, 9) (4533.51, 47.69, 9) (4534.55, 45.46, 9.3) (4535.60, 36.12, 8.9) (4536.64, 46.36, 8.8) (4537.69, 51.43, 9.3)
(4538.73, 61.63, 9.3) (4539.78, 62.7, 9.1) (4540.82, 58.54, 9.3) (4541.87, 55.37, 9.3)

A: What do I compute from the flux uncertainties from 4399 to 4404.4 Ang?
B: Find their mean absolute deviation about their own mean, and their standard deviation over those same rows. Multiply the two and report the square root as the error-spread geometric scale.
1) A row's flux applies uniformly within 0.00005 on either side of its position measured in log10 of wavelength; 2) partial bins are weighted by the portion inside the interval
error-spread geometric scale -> 0.00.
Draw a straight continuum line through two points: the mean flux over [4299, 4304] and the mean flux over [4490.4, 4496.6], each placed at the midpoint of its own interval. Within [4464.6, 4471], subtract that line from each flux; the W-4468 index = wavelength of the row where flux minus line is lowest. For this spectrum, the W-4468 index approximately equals 4465.13 Ang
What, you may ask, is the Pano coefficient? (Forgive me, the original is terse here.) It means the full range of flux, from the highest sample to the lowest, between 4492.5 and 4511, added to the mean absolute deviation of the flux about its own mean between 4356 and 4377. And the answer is 33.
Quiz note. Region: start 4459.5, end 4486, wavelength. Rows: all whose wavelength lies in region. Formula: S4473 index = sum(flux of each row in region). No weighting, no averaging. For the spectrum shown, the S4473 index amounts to 1505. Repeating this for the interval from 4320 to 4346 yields 1654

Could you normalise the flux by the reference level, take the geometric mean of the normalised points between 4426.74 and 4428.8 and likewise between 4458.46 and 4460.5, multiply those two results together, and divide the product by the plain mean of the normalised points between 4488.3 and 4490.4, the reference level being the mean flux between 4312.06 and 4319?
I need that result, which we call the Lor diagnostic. 1.10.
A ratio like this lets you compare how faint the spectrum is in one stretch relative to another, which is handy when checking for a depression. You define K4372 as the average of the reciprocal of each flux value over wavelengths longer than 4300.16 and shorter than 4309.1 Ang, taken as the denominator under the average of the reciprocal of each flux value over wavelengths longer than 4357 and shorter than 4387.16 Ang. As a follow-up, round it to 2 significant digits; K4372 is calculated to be 0.88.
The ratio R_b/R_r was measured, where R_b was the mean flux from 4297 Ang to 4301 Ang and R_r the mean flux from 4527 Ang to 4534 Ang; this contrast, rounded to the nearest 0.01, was 1.19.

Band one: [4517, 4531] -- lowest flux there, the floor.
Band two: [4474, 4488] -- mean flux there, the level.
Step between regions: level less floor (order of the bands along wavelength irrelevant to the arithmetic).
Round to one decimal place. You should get 20.0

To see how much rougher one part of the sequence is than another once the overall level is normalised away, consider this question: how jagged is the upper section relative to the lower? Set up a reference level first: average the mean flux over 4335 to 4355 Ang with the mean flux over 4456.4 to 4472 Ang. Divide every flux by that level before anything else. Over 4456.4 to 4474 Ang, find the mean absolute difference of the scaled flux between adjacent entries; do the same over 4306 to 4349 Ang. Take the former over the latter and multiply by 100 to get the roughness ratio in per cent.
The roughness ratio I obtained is 114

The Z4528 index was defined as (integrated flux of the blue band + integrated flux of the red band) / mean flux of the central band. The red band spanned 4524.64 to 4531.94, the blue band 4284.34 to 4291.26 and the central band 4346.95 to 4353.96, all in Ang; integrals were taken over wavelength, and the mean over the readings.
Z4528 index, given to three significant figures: 12.6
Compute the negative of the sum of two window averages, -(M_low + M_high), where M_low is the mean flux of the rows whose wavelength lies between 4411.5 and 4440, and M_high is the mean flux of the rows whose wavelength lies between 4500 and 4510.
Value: -111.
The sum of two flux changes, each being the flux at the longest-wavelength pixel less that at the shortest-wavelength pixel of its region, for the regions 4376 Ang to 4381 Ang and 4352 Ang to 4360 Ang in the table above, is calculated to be -14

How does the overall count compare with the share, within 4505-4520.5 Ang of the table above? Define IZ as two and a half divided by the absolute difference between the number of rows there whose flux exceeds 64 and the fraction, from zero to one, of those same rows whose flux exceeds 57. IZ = 37.5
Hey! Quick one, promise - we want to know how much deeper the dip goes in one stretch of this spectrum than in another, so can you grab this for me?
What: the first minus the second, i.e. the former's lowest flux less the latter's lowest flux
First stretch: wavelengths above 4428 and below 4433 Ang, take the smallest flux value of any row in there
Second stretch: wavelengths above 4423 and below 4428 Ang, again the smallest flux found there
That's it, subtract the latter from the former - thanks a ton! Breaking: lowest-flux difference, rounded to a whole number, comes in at 14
